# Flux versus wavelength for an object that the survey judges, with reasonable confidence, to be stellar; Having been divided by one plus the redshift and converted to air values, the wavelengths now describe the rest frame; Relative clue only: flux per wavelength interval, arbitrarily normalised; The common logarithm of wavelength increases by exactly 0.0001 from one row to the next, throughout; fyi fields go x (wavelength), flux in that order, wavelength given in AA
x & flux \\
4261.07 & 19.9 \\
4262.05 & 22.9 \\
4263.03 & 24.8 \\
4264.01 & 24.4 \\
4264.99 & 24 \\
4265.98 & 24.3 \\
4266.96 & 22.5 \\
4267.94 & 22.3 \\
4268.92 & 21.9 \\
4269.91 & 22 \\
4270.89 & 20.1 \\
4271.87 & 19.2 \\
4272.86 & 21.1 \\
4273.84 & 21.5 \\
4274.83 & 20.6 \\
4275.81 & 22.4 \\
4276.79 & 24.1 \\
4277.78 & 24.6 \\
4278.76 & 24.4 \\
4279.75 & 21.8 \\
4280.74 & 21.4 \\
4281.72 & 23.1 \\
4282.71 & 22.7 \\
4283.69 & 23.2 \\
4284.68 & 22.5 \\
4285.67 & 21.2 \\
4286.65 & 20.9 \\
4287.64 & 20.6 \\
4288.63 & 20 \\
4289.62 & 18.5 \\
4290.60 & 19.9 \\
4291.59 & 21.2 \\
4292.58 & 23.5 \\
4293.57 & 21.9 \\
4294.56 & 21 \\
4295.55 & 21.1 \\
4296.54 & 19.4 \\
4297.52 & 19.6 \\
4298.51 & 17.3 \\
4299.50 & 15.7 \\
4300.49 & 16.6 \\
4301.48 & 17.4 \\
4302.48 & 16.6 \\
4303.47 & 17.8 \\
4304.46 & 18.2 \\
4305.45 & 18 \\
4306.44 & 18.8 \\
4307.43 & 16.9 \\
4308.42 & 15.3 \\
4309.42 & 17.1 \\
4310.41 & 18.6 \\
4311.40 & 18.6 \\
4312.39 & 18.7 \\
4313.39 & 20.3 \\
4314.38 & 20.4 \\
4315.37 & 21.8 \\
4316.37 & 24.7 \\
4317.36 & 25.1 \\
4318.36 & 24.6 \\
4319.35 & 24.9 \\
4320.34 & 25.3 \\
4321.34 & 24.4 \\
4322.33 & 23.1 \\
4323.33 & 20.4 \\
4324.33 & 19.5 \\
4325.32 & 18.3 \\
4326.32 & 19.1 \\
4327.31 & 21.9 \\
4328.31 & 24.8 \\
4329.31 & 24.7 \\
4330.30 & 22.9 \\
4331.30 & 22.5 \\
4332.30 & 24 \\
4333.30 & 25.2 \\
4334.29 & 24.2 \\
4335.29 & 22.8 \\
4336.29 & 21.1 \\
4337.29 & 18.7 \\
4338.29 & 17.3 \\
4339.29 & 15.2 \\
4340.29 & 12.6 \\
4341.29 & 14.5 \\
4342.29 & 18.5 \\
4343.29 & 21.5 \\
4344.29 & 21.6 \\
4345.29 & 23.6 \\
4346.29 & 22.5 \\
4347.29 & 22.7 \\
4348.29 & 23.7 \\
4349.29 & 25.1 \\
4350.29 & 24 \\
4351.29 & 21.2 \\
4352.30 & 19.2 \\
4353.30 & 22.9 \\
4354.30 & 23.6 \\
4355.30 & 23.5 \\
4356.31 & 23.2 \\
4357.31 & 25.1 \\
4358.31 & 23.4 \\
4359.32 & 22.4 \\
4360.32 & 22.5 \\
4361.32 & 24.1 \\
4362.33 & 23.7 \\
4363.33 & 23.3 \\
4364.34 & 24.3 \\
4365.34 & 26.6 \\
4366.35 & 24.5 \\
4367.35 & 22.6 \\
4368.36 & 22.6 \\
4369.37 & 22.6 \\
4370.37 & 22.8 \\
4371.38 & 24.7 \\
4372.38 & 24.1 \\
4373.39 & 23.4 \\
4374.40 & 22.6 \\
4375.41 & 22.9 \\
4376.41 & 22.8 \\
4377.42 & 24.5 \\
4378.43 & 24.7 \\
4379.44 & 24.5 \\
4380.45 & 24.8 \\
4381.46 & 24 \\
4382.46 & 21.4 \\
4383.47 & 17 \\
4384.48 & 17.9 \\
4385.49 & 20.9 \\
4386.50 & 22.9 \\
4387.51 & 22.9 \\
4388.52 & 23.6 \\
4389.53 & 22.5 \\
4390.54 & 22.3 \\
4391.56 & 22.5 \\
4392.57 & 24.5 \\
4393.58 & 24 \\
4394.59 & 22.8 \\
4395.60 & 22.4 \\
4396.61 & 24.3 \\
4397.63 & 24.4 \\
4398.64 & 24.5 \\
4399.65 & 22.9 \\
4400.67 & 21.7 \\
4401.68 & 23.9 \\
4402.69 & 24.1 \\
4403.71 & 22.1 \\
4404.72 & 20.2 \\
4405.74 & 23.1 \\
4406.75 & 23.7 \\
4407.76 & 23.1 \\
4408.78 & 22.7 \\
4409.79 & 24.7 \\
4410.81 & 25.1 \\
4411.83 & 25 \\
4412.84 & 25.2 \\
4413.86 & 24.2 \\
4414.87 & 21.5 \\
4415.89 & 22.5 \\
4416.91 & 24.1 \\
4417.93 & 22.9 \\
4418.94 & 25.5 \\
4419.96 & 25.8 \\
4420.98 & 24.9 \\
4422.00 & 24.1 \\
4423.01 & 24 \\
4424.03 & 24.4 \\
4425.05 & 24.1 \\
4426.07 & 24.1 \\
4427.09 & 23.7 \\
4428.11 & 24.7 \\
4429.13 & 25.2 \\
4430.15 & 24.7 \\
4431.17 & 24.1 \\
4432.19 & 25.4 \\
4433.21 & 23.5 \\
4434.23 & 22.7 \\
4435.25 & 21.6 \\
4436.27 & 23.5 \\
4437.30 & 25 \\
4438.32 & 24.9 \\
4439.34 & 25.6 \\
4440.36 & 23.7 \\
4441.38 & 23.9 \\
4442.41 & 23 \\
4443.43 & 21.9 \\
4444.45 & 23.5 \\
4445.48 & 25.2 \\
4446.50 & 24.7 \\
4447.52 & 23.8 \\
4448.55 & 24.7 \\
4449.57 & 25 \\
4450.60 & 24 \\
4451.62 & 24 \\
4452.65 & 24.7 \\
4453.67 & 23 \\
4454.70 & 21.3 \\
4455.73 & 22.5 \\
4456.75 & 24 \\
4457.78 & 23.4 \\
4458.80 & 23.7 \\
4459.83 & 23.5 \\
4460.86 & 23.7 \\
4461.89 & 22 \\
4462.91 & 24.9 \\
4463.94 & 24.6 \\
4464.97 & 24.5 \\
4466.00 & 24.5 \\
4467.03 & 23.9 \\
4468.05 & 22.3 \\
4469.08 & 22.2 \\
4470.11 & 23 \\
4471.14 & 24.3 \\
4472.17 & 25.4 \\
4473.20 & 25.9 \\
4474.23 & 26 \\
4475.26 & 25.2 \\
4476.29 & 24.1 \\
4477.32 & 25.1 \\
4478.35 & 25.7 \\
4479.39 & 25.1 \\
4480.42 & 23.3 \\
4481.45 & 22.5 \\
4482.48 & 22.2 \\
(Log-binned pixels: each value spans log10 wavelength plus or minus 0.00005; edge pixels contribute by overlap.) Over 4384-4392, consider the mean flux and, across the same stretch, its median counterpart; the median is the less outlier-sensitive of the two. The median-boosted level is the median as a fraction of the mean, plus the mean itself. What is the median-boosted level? 23.0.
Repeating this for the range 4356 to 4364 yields 24.5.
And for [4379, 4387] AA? 22.7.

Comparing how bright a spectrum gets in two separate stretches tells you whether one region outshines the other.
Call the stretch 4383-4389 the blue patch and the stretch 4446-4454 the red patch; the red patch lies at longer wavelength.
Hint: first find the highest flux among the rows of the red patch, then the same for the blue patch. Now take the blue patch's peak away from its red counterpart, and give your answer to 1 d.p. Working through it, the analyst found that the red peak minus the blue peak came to 1.4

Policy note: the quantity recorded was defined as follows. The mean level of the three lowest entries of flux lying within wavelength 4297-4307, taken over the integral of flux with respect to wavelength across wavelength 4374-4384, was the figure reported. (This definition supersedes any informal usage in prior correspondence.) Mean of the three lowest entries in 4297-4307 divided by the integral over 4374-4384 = 0.071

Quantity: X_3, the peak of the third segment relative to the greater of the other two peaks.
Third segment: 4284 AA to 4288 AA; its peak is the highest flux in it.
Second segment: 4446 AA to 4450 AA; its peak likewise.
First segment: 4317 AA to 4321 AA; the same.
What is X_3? 0.89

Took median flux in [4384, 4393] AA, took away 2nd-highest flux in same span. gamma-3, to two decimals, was -1.10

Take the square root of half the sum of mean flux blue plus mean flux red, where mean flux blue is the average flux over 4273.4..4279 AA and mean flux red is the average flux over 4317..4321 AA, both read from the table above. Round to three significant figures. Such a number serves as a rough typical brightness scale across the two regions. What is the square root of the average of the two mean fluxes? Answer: 4.89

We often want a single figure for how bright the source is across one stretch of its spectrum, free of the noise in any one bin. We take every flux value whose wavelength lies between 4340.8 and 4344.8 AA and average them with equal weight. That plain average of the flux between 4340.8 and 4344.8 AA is 19.0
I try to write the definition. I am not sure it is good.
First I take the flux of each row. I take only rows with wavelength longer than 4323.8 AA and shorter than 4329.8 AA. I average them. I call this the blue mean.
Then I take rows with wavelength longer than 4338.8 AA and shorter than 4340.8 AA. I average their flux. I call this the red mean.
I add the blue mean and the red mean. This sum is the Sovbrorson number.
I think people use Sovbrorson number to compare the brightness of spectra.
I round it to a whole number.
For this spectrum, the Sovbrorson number 35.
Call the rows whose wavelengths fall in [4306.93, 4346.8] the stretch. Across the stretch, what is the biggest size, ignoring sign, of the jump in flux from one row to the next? 4.0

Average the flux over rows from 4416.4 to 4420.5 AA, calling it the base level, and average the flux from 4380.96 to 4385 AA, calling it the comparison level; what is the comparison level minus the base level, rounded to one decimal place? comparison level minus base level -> -4.5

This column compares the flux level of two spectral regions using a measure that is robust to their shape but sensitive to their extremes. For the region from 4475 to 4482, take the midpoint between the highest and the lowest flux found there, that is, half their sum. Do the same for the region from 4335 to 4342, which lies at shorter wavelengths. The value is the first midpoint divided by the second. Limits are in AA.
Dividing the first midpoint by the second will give 1.36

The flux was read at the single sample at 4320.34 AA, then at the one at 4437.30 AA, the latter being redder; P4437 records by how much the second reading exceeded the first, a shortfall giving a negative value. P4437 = 0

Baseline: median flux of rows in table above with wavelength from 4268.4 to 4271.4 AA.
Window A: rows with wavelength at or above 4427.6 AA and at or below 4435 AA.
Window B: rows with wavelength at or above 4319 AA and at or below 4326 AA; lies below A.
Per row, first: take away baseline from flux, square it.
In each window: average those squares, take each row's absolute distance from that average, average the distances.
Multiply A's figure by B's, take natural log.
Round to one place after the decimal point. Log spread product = 2.5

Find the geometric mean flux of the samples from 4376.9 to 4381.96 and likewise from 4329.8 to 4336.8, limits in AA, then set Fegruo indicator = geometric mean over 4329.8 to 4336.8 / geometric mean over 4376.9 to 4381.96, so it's 0.95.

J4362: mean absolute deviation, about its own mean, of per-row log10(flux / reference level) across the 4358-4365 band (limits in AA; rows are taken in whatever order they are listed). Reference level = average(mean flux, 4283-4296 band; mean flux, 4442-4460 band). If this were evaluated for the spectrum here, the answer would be 0.0104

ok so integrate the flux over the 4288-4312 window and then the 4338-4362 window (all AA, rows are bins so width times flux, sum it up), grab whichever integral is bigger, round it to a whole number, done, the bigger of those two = 515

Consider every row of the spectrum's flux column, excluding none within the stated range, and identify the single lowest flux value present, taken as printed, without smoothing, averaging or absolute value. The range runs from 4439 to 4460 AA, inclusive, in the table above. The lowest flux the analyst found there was 21.3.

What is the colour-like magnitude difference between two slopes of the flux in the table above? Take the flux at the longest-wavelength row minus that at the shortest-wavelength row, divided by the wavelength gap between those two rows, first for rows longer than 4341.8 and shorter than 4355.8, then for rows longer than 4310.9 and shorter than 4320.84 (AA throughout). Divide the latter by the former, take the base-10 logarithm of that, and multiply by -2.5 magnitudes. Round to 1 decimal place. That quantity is -0.7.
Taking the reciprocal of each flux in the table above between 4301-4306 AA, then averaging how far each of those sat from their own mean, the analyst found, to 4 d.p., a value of 0.0016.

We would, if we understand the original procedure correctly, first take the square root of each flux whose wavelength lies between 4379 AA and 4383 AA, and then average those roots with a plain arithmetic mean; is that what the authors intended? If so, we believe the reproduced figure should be 4.86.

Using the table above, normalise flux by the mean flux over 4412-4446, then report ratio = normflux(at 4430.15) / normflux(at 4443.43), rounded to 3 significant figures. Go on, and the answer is 1.13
